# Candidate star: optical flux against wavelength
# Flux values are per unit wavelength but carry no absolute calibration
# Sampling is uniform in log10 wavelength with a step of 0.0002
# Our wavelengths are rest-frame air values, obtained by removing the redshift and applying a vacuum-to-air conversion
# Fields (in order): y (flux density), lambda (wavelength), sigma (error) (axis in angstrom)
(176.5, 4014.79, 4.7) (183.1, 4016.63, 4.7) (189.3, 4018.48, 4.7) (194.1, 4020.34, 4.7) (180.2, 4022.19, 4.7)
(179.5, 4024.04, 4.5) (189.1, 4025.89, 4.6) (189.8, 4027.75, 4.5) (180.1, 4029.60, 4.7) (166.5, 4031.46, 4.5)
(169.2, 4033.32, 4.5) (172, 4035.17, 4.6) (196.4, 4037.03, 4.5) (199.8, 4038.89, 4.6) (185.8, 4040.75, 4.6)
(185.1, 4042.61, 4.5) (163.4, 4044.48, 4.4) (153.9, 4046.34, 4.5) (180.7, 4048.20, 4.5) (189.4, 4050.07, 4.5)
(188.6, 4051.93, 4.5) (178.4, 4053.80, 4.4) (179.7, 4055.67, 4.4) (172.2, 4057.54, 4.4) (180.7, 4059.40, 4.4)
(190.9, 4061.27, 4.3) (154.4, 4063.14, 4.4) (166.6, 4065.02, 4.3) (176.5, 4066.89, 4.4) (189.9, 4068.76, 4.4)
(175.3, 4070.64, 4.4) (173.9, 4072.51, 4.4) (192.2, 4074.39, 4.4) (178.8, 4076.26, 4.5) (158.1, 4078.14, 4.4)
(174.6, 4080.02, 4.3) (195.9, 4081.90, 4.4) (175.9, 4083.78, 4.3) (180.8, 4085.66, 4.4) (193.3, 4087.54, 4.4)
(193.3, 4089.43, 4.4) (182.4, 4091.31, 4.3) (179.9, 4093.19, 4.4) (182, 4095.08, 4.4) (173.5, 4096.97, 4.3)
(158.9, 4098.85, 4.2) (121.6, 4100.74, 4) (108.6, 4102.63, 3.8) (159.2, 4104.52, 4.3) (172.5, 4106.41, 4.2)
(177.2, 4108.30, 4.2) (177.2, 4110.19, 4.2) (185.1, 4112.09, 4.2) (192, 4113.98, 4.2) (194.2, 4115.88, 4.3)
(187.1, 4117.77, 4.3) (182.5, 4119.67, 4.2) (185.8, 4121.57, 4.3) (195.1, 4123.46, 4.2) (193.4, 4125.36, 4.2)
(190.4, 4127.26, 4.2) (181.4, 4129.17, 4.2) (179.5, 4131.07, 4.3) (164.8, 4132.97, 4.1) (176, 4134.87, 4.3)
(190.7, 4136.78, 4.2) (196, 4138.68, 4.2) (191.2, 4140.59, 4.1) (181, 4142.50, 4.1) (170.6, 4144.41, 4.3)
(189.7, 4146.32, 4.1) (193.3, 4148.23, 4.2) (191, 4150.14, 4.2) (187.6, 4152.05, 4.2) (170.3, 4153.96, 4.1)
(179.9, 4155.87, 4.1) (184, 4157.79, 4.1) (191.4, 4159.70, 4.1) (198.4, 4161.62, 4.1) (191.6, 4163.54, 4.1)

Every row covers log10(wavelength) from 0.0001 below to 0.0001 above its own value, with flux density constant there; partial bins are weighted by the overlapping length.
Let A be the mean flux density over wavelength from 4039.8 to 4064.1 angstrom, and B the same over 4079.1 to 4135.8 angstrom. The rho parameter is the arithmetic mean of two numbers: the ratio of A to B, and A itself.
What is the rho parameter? 89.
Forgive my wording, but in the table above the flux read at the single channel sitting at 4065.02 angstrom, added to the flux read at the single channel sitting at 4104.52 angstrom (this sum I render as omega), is 326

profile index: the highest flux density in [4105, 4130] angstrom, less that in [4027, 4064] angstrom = -5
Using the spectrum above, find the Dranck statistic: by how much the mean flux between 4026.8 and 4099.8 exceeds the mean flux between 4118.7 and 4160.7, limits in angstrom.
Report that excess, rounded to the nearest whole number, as -6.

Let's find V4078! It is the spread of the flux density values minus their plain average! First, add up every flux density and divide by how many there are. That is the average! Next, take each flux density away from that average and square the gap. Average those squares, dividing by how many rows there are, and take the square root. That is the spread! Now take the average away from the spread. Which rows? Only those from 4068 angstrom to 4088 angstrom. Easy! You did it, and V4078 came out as -170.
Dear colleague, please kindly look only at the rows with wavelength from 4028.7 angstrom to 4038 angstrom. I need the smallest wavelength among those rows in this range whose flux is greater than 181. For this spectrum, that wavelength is 4037.03 angstrom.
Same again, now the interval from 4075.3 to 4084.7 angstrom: 4081.90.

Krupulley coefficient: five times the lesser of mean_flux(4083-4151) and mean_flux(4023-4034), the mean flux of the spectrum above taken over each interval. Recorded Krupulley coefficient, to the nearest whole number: 895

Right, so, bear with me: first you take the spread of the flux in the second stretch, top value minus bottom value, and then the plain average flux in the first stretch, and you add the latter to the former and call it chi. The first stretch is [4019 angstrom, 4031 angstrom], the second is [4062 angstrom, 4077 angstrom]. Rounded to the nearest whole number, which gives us 223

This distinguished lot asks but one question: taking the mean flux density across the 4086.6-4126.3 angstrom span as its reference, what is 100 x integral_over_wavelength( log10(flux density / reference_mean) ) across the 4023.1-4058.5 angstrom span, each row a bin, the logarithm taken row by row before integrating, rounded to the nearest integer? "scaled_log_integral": 32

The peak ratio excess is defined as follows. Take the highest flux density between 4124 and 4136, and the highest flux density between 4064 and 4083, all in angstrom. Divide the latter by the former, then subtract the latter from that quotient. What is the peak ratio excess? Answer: -195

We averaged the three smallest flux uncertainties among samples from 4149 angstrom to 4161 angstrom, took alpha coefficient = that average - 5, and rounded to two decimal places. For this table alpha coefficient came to -0.90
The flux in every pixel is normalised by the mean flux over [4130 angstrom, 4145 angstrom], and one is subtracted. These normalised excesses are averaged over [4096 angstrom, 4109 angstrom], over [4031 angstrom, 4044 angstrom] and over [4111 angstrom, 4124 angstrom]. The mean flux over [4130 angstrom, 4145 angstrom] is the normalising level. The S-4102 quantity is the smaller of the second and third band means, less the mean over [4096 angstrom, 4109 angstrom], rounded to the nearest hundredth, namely 0.16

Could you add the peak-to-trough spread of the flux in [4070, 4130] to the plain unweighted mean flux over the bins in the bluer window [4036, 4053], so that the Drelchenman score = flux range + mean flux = 270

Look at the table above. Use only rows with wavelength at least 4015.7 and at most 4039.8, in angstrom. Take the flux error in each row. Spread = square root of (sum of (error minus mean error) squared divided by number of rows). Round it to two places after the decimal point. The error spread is 0.09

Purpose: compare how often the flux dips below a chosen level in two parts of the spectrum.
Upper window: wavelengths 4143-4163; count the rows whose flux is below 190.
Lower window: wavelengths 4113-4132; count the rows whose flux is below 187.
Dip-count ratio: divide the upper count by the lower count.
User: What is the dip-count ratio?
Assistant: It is 1.5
